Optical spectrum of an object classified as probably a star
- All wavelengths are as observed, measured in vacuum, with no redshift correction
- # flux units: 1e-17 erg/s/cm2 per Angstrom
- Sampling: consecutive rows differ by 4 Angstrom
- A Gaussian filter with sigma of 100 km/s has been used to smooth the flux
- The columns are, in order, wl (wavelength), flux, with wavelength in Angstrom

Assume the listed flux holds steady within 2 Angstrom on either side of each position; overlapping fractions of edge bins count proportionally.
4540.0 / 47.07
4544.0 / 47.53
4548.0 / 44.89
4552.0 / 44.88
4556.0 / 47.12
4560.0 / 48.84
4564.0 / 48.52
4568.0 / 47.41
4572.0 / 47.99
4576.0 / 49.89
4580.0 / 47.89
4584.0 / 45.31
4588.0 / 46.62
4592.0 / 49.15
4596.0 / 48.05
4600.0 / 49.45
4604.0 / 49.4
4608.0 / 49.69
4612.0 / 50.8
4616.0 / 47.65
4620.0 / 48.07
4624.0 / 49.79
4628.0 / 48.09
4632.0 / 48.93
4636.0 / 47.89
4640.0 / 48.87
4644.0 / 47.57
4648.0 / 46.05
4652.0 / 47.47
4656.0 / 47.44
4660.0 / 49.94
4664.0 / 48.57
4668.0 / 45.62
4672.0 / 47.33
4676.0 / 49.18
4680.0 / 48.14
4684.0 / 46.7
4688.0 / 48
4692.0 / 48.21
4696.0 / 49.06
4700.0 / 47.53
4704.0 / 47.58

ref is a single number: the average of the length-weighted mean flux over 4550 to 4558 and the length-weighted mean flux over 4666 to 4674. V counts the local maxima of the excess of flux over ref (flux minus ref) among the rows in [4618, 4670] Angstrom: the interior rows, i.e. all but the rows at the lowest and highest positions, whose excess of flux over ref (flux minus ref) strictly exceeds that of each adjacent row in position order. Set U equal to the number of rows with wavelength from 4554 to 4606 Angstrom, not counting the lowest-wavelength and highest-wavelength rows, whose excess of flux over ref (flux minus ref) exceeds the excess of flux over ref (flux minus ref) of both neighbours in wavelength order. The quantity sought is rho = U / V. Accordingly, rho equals 0.8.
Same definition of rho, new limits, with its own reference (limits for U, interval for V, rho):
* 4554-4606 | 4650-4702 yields 1.3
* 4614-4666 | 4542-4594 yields 2.5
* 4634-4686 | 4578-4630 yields 1.0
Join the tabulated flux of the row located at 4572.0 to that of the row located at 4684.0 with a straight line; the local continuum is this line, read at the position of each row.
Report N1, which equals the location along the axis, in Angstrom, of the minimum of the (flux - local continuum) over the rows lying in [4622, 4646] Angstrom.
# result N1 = 4644.0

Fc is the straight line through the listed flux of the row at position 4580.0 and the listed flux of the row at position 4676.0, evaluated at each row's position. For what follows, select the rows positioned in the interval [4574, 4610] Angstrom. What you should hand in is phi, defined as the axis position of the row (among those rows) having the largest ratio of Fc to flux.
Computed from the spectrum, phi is 4584.0 Angstrom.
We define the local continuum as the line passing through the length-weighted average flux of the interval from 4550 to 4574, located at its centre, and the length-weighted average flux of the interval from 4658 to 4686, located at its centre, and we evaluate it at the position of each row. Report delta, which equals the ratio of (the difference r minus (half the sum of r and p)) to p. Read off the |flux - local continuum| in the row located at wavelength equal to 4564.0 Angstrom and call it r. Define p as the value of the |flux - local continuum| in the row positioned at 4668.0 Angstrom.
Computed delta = -0.27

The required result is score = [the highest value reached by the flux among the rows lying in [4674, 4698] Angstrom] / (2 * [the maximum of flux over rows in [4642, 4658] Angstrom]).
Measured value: 0.517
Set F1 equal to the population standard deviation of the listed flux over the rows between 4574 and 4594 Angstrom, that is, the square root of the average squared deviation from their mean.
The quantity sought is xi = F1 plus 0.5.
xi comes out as 2.16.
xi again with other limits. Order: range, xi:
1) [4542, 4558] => 1.73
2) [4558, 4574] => 1.04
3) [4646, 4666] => 1.80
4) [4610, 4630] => 1.71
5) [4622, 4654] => 1.56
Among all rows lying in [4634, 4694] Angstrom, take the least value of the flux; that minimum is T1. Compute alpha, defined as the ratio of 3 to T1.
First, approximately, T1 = 45.62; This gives 0.0658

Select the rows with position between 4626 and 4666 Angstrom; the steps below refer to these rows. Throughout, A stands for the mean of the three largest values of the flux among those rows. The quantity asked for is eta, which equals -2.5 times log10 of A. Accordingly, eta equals -4.23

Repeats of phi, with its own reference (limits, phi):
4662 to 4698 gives 4668.0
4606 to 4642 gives 4636.0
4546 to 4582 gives 4552.0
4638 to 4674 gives 4668.0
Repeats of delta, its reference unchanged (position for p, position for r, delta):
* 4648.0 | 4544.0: -0.46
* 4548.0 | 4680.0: -0.46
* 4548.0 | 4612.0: 0.12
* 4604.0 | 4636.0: -0.47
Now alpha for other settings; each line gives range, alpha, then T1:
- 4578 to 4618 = 0.0662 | 45.31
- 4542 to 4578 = 0.0668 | 44.88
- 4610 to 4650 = 0.0651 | 46.05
